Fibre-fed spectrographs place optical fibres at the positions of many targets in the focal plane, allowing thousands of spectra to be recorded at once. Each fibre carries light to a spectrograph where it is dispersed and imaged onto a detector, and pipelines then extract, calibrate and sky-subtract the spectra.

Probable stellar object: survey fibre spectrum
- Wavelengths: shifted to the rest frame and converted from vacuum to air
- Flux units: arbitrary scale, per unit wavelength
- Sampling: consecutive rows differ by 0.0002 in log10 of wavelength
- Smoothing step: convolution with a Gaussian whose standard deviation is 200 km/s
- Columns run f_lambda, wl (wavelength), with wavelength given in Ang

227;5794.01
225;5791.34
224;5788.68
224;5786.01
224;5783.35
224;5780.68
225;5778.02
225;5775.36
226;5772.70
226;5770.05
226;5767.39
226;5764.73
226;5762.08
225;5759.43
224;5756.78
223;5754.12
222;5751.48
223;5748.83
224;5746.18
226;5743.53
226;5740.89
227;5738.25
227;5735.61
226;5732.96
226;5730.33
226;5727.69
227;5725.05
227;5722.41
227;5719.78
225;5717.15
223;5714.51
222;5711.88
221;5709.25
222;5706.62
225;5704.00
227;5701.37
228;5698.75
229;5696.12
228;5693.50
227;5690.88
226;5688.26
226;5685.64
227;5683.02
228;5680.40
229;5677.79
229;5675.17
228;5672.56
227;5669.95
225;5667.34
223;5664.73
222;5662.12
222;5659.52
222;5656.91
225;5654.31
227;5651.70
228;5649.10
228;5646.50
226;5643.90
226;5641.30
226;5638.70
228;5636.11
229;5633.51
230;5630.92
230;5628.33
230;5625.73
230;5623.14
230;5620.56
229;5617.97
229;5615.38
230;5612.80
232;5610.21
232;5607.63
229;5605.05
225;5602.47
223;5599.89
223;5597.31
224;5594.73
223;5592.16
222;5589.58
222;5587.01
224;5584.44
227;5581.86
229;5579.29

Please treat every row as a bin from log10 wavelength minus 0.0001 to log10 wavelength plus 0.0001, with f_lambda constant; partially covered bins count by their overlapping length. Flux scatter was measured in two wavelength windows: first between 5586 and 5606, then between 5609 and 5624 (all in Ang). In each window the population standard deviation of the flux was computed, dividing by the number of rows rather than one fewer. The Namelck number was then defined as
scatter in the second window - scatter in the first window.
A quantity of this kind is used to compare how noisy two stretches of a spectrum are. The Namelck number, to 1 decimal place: -1.1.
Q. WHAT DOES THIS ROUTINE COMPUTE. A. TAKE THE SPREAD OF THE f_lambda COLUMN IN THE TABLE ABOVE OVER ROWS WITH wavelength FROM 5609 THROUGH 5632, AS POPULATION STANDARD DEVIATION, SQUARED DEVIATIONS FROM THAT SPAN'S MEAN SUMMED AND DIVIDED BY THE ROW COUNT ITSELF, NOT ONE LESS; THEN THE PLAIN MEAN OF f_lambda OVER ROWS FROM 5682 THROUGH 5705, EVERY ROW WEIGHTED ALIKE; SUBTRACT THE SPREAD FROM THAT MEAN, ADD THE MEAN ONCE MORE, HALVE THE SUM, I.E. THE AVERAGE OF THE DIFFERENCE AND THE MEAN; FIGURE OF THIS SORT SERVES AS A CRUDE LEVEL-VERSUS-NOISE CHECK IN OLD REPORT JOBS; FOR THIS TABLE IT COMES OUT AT 226.6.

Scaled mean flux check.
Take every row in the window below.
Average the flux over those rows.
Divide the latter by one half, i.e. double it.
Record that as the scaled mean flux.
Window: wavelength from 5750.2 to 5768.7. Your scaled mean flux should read 449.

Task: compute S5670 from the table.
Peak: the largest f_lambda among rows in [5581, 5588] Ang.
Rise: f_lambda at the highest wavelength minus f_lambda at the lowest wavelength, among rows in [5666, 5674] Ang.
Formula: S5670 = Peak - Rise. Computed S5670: 224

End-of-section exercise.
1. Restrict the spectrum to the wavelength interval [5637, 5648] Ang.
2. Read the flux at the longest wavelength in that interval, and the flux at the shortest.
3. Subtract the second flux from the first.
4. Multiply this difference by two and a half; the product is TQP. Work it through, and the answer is 5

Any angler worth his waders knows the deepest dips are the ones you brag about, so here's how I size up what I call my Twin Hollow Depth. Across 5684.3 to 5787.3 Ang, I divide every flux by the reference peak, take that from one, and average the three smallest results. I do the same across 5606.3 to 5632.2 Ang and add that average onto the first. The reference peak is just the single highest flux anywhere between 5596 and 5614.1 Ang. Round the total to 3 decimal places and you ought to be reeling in 0.019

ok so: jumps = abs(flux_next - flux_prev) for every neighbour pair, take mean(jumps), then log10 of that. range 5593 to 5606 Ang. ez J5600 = 0.24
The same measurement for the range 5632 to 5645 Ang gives -0.12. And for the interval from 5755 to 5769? -0.30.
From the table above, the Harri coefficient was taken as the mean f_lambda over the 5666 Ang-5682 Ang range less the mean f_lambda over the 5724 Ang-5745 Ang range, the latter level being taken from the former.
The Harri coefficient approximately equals 1.3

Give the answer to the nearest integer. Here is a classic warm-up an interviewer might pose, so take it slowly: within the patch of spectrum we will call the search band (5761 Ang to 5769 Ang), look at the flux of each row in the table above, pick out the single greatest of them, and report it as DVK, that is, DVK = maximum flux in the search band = 226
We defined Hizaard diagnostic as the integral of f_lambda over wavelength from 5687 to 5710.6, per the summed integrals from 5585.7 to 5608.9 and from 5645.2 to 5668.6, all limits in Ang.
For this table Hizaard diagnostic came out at 0.509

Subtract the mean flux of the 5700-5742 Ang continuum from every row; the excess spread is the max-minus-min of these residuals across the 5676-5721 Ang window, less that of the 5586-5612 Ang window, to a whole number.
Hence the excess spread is -2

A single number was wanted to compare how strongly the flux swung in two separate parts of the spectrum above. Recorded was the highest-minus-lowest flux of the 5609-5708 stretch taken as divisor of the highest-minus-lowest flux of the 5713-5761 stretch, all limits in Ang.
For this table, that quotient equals 0.5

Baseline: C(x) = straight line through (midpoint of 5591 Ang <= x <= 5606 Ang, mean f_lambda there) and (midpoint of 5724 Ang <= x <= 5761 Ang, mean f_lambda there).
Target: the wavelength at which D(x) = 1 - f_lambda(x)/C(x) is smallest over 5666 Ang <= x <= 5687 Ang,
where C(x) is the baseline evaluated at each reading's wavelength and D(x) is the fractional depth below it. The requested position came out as 5675.17 Ang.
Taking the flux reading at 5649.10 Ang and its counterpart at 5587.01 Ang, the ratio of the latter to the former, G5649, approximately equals 0.97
